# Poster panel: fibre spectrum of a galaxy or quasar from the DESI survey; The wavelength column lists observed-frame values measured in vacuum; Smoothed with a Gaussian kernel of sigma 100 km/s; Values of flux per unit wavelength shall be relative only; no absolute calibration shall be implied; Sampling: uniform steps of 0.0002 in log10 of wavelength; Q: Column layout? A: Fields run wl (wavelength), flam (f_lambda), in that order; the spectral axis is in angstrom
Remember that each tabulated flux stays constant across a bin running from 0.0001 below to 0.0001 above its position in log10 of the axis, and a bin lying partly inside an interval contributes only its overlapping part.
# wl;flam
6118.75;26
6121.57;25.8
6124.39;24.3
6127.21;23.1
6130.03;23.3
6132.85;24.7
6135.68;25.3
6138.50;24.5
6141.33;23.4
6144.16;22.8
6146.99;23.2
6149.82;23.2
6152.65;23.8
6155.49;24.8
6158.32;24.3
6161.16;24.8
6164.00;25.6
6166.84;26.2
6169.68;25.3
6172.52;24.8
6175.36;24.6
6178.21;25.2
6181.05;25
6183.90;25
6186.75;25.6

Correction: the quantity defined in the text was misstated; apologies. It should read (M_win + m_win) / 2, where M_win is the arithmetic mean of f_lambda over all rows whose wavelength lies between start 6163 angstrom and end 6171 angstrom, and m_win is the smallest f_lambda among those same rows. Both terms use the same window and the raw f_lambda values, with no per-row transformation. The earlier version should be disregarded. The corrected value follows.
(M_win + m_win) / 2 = 25.5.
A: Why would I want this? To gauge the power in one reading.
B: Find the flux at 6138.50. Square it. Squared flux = 600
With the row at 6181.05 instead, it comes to 625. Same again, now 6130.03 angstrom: 543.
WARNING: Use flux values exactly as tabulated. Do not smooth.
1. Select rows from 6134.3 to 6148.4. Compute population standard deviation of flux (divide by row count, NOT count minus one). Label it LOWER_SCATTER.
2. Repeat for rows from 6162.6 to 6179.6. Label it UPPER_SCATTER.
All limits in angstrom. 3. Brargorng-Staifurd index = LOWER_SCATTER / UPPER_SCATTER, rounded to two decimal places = 1.76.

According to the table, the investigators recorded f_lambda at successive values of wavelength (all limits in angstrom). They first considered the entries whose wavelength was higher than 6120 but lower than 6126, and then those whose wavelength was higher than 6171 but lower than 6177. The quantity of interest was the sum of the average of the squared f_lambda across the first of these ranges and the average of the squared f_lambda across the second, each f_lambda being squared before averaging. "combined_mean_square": 1238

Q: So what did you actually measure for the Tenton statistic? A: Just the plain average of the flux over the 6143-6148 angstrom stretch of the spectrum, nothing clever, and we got 23.0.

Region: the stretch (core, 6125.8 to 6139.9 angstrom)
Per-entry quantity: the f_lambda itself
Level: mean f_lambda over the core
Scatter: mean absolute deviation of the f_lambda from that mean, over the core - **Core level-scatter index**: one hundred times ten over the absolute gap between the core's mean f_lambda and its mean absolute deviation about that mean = 42.7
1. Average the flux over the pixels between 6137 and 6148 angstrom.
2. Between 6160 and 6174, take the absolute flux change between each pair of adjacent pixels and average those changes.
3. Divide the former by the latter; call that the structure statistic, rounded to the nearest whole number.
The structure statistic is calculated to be 34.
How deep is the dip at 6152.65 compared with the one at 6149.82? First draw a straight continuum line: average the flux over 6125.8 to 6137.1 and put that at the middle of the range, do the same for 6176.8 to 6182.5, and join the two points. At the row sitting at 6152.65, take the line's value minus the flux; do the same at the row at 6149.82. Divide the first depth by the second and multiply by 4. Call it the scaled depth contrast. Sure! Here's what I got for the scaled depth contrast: 2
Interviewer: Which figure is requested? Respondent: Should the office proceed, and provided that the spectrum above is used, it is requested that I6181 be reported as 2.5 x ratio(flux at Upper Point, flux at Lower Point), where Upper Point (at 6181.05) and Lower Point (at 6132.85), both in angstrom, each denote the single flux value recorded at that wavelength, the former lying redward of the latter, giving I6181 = 2.53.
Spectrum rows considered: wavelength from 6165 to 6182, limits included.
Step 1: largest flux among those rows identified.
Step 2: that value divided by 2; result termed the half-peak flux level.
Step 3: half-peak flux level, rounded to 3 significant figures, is 13.1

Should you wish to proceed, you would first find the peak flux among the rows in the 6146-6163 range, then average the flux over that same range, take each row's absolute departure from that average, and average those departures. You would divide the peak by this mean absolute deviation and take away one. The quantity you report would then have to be 39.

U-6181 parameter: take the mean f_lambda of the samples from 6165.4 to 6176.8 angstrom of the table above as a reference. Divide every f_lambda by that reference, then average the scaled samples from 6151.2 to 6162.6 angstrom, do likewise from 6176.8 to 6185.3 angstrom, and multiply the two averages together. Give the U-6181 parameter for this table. 0.962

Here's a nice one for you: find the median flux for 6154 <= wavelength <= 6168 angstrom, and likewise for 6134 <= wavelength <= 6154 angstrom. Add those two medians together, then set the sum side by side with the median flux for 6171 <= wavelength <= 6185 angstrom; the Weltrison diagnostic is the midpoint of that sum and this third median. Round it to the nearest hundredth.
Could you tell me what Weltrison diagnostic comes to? 36.60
